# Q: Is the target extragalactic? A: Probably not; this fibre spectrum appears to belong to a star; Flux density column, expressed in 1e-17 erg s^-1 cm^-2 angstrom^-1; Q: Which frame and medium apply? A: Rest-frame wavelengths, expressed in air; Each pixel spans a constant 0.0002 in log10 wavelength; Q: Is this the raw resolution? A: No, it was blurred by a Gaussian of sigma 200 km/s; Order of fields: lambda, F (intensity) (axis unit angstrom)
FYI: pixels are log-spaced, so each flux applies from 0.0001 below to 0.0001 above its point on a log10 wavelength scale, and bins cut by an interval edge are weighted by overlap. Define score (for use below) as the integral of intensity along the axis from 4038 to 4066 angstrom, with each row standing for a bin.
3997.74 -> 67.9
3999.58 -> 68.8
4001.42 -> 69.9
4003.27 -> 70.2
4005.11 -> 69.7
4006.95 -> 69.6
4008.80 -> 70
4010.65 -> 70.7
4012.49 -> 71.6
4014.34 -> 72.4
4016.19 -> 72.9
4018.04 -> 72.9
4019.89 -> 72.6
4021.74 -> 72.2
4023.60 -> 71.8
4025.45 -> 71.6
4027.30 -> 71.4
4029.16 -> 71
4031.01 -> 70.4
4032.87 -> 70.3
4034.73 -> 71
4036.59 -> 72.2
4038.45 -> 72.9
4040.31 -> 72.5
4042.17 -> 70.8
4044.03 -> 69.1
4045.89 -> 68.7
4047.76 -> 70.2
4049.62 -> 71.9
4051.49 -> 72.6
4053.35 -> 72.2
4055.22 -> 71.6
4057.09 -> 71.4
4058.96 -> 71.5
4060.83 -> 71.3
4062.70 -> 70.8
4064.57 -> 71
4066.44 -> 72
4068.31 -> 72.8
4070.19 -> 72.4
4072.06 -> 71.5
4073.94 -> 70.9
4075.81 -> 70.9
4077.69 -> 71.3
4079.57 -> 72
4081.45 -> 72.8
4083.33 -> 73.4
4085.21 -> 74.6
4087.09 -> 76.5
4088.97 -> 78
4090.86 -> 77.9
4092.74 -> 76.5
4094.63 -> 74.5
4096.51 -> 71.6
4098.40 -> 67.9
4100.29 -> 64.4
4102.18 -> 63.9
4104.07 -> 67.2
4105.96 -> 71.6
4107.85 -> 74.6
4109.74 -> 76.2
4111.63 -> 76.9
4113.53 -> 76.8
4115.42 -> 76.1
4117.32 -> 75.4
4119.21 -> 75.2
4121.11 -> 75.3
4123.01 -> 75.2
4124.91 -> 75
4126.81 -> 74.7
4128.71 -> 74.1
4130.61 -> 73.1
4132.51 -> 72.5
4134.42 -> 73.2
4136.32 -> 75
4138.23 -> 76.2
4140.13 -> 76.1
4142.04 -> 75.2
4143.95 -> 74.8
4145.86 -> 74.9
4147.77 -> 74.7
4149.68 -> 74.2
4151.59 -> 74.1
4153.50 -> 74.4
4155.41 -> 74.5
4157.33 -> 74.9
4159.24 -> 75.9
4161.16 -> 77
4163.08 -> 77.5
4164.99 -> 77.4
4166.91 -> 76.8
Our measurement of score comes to 1994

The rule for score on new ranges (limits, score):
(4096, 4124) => 2032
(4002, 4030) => 1998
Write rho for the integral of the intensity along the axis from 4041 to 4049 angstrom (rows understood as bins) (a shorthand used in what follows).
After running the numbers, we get 559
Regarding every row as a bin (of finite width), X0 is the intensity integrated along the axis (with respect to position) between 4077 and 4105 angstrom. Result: 2020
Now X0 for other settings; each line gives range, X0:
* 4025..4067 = 2991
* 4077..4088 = 808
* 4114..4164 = 3749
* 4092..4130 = 2779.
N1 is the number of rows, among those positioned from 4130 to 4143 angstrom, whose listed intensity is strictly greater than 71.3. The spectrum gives 7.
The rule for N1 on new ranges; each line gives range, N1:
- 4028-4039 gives 2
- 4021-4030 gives 4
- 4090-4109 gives 6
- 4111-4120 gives 5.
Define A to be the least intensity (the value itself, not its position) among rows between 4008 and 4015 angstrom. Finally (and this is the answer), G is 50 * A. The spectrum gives 3500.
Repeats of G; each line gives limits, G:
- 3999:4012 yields 3440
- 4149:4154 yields 3705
